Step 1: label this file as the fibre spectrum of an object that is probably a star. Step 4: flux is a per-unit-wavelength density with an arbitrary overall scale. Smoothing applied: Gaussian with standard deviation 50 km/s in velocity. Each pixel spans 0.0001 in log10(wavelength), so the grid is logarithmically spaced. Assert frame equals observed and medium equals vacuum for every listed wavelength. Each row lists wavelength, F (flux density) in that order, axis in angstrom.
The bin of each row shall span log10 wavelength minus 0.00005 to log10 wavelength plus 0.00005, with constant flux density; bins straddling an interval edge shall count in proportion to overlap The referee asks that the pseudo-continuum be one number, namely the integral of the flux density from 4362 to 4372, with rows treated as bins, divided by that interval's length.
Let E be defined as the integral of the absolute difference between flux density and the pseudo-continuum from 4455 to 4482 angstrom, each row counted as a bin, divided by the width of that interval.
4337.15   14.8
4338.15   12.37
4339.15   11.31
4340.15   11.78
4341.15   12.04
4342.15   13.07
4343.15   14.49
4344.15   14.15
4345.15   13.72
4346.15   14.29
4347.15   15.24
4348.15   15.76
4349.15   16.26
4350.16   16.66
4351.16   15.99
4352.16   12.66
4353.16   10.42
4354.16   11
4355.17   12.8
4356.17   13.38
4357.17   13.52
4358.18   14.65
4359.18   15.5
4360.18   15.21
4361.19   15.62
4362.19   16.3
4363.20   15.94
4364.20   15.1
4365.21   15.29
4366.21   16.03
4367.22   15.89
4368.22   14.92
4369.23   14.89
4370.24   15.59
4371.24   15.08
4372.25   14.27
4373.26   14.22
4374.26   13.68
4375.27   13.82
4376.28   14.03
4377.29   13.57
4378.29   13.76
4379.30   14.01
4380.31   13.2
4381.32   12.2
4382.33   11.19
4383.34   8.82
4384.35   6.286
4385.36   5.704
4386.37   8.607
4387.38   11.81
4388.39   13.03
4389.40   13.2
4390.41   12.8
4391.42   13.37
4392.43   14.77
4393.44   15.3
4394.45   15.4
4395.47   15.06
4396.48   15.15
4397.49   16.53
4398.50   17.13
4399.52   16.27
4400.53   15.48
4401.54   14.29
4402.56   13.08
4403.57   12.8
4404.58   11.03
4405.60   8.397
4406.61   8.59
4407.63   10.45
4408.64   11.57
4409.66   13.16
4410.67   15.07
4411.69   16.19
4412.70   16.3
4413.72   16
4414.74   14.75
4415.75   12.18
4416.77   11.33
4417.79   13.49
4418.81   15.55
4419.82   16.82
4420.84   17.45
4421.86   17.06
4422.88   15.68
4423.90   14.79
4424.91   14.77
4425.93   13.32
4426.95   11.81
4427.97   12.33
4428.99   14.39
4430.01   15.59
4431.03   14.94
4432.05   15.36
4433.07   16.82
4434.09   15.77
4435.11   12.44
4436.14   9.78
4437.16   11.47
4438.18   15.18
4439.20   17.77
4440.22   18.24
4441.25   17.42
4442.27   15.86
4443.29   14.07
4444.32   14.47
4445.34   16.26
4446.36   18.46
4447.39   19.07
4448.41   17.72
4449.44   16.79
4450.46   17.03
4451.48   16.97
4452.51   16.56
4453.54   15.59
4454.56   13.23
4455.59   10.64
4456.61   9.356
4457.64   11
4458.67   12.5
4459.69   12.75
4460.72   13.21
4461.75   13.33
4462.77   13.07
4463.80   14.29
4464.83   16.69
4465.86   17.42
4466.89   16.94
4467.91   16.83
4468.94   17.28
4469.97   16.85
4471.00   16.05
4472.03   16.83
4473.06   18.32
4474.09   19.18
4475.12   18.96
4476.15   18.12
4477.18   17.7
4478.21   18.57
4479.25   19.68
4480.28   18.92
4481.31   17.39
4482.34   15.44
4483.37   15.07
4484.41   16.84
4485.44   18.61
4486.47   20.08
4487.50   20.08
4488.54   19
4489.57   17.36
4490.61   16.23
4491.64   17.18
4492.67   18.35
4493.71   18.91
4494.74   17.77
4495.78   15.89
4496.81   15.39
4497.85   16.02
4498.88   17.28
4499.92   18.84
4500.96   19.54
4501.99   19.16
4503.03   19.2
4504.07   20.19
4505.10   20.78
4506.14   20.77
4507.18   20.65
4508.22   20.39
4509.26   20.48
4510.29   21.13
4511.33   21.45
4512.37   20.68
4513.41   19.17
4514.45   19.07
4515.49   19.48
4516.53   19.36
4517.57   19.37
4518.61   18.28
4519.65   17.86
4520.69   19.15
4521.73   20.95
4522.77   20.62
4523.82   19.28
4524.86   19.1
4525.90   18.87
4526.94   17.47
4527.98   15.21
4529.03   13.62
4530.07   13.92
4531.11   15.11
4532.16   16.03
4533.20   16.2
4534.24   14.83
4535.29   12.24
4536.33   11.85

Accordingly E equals 2.60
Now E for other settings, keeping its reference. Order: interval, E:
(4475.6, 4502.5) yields 2.42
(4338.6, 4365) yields 1.66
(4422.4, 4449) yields 1.79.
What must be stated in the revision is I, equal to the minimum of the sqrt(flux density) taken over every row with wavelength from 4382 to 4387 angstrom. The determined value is 2.4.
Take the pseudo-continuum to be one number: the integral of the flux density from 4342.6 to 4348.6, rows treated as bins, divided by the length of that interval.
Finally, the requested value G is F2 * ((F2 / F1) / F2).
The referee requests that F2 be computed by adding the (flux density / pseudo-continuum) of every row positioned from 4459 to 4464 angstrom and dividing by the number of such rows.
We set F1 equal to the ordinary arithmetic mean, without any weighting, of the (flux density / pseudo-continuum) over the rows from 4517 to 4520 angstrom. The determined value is 0.72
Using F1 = 1.27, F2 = 0.91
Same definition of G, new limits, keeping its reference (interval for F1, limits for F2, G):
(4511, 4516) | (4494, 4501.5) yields 0.86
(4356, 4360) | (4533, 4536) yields 1.01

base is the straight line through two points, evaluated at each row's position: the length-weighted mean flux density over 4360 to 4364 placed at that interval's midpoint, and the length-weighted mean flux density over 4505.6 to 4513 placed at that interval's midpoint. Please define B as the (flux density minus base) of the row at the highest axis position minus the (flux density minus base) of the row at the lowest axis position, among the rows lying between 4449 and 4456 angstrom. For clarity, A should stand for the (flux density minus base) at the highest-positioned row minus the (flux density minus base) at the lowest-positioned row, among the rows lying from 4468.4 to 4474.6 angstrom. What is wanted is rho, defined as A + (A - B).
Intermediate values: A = 1.7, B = -6.4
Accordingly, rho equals 10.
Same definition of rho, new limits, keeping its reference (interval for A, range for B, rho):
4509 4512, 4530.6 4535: 2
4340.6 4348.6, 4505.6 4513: 7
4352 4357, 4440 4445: 5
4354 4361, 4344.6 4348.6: 6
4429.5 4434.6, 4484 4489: -2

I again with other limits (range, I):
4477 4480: 4.2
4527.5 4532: 3.7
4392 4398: 3.8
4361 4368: 3.9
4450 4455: 3.6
